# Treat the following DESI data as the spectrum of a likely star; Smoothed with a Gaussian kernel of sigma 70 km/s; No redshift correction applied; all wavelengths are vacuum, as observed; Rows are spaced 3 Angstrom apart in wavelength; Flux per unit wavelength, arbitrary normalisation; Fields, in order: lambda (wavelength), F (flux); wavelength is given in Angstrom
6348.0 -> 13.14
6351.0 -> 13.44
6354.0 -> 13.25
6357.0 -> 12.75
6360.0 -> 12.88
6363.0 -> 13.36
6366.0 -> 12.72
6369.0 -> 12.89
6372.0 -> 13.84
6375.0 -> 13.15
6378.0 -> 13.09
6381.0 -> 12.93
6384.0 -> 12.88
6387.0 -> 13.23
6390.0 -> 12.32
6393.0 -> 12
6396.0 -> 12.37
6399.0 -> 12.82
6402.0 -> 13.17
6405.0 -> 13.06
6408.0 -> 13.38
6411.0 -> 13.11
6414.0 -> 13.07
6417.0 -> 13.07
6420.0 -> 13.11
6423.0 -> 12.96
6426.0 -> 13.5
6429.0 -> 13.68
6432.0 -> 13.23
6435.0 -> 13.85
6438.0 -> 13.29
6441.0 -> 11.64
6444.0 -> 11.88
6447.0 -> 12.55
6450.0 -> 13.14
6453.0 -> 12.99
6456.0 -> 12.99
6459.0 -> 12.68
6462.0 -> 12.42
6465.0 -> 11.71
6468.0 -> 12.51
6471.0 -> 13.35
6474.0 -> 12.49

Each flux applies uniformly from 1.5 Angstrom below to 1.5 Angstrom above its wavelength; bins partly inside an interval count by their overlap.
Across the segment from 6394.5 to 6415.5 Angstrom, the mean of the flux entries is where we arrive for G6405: 13.0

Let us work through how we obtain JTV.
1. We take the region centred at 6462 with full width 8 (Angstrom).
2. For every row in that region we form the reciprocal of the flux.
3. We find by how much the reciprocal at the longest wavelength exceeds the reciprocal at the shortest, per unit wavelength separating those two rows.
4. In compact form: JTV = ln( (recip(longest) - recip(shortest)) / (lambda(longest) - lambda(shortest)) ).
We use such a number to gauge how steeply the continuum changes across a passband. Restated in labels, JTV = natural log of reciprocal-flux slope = -6.8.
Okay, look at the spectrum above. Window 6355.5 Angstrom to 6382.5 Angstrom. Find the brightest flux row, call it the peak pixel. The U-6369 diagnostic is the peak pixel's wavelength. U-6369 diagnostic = 6372.0 Angstrom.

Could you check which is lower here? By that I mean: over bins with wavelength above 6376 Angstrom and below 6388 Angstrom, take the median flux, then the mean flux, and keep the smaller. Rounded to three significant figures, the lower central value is 13.0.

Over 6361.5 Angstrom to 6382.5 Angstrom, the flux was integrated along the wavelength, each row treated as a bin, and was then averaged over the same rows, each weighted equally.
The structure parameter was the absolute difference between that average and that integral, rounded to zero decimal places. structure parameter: 263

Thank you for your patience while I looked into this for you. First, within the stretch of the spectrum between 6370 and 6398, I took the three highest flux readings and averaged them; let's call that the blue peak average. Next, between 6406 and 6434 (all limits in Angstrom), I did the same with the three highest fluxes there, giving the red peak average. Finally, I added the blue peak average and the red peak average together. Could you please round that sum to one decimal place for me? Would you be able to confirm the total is 26.9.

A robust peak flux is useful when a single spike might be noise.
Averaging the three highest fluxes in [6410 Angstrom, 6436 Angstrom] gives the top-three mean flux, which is 13.7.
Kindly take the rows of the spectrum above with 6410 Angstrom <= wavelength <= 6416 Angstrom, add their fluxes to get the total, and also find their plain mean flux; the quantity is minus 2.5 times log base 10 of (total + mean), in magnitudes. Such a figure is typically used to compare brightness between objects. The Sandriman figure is -3.985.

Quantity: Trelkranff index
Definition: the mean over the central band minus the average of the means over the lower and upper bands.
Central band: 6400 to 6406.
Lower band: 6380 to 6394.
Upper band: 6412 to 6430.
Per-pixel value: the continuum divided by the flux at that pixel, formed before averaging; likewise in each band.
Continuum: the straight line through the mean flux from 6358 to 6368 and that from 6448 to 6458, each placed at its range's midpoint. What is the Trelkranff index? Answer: -0.01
